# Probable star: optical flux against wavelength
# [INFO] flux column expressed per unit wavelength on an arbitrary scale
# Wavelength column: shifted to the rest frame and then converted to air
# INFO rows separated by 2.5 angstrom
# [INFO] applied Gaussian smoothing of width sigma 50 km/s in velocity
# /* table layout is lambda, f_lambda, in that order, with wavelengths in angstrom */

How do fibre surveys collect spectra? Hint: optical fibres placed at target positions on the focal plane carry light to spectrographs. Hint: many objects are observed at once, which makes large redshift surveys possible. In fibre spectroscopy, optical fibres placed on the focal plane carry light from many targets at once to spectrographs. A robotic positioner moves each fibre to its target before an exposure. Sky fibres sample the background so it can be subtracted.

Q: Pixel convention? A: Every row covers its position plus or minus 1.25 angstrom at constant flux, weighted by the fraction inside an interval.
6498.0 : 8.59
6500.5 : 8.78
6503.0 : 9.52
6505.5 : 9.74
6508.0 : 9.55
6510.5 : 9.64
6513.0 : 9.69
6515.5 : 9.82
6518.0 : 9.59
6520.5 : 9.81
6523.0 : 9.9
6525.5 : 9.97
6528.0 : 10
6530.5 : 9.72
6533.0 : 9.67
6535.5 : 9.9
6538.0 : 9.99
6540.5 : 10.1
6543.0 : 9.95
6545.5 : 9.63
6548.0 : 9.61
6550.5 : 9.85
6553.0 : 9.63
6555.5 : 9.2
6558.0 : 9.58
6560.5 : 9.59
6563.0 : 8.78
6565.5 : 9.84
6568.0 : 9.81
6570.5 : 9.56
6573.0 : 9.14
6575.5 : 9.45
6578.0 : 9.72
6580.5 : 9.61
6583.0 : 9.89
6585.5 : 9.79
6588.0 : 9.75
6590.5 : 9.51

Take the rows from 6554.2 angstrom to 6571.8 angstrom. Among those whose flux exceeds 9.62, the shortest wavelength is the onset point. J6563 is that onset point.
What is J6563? 6565.5 angstrom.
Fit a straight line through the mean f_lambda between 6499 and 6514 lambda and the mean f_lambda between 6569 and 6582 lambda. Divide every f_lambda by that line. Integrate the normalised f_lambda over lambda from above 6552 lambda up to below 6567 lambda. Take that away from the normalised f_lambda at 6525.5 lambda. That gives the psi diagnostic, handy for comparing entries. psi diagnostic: -13.9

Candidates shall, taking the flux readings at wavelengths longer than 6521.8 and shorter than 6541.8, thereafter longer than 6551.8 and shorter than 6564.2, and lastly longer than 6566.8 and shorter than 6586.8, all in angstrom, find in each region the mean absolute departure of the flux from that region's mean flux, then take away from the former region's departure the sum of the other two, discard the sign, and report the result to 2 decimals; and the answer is 0.37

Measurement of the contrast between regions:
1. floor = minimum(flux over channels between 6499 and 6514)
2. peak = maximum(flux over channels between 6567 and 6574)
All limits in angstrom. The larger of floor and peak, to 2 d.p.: 9.81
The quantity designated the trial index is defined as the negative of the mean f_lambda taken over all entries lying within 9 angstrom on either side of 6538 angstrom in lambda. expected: -9.85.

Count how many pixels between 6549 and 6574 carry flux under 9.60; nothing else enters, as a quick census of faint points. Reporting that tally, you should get 6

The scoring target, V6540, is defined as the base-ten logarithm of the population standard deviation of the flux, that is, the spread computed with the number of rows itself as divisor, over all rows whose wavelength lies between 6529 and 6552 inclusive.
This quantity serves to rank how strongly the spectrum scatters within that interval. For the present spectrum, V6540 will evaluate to -0.78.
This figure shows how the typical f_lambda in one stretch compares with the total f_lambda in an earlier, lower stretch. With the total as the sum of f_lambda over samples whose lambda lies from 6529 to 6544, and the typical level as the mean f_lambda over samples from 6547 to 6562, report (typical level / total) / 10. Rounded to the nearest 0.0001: 0.0161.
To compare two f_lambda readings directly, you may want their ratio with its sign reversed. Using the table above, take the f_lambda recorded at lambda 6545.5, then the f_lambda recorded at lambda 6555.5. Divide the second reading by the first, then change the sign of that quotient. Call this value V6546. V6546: -0.96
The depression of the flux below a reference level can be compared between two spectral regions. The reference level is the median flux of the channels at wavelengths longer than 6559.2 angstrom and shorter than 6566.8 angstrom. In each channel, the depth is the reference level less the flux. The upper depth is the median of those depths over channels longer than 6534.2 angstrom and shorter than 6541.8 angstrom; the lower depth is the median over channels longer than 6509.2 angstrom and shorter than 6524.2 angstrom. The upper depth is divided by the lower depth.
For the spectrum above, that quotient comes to 2.50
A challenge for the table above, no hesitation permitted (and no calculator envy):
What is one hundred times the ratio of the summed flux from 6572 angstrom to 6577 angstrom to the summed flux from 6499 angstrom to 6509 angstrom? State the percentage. 49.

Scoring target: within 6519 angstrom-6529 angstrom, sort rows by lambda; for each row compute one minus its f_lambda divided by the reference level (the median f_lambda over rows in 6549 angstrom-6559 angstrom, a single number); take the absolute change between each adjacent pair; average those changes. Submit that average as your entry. 0.0066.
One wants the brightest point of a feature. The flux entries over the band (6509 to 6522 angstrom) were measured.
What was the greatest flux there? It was 9.82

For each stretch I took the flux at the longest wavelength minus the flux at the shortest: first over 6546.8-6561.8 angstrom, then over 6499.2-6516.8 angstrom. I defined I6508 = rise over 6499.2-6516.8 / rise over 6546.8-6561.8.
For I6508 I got -52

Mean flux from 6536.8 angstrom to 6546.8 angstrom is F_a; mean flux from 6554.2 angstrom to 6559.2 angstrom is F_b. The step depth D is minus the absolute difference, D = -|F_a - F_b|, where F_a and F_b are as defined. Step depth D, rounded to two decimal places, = -0.53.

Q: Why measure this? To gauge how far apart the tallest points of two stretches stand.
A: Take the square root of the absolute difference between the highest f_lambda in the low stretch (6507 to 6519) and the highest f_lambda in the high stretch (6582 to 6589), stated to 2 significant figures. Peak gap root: 0.26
